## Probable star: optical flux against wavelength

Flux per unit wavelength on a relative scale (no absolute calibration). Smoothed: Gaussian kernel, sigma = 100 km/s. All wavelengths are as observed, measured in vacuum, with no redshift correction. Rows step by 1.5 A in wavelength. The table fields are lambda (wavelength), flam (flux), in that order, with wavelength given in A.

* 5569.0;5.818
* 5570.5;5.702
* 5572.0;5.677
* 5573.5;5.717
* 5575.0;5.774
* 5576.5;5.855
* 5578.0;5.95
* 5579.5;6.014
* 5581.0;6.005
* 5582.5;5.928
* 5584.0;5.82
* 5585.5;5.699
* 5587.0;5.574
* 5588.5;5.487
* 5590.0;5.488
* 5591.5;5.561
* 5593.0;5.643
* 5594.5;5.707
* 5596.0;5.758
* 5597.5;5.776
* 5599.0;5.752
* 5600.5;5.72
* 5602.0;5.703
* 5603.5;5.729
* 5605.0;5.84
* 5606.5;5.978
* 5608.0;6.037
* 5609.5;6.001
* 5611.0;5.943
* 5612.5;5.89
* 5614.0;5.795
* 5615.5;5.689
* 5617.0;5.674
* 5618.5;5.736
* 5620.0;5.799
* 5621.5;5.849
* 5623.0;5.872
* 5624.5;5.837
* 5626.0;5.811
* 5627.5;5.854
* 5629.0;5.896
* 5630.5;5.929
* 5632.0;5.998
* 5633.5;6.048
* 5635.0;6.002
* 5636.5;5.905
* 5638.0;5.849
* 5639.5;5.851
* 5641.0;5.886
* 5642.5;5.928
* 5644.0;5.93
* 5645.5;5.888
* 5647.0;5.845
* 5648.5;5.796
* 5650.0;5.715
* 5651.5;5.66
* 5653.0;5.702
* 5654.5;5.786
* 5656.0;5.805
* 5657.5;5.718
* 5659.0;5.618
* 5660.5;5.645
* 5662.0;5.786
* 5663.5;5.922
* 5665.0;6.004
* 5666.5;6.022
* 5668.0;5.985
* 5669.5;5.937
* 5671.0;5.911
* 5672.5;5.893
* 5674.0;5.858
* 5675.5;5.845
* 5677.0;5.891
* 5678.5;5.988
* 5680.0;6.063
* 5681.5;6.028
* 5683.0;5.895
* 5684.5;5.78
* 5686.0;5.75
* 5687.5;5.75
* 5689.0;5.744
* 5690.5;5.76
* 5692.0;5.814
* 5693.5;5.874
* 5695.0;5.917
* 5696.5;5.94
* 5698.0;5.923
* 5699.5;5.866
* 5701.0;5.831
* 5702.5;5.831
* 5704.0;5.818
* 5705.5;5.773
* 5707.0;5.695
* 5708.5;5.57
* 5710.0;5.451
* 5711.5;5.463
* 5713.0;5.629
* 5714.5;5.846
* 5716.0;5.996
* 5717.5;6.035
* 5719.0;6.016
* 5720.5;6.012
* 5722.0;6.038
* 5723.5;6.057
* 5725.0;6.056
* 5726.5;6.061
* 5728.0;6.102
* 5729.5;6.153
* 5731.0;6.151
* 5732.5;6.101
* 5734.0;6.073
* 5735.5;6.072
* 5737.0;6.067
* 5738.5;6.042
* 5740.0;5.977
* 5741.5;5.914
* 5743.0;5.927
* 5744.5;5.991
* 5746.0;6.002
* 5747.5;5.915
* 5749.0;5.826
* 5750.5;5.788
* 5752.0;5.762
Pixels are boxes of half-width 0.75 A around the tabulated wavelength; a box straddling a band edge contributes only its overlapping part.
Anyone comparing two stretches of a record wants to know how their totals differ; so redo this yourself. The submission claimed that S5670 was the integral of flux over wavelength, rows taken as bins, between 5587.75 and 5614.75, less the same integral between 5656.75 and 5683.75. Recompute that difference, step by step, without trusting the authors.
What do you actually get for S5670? -3.3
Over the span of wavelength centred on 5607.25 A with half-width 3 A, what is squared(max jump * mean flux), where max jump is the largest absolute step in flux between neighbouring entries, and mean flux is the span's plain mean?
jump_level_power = 0.7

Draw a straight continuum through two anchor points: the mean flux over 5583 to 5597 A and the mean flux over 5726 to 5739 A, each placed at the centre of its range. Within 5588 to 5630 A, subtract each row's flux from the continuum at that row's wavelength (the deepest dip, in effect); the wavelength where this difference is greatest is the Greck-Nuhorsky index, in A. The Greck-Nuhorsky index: 5590.0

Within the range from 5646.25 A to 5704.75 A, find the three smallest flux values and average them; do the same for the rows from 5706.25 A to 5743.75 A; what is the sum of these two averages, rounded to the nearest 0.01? 11.14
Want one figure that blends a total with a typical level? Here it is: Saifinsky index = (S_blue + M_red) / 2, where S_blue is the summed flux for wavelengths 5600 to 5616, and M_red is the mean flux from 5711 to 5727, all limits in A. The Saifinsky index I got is 35.1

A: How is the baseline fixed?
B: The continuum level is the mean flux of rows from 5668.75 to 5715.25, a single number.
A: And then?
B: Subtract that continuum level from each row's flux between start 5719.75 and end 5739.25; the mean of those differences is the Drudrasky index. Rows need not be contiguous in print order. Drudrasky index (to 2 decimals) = 0.26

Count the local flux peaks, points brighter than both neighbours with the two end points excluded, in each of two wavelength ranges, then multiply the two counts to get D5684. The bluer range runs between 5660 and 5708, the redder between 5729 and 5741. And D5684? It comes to 0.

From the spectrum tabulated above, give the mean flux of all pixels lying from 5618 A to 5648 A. 5.886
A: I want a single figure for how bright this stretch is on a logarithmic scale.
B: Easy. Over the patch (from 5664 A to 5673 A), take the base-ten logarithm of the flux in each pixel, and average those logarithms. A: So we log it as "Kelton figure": 0.775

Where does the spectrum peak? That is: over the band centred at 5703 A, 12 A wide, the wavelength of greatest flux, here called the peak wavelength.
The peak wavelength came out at 5698.0 A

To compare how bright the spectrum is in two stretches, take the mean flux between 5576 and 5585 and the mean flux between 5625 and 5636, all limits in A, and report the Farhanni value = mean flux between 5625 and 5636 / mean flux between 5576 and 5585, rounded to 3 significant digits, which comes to 1.00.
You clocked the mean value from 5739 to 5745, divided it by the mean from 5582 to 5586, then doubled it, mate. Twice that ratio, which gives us 2.05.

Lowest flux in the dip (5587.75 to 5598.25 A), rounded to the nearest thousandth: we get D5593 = 5.487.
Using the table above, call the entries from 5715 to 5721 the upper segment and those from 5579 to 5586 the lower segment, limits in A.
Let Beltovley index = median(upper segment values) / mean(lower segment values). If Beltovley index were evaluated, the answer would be 1.02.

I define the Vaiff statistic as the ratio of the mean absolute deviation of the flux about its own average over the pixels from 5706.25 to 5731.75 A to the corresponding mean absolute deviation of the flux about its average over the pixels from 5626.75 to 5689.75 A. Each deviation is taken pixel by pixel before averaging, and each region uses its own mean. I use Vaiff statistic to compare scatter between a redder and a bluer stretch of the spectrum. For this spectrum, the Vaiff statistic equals 2.2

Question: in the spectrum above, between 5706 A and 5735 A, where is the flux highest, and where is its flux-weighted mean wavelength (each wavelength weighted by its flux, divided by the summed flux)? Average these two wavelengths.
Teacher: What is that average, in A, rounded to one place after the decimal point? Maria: 5725.1 A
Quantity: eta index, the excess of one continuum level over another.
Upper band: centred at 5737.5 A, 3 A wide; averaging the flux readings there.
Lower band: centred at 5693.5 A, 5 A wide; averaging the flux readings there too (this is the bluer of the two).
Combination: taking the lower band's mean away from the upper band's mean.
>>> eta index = 0.19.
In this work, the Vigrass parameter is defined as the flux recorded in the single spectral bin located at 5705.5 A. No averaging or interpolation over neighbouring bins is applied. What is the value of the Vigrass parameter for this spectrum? 5.773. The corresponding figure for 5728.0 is 6.102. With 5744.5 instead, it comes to 5.991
